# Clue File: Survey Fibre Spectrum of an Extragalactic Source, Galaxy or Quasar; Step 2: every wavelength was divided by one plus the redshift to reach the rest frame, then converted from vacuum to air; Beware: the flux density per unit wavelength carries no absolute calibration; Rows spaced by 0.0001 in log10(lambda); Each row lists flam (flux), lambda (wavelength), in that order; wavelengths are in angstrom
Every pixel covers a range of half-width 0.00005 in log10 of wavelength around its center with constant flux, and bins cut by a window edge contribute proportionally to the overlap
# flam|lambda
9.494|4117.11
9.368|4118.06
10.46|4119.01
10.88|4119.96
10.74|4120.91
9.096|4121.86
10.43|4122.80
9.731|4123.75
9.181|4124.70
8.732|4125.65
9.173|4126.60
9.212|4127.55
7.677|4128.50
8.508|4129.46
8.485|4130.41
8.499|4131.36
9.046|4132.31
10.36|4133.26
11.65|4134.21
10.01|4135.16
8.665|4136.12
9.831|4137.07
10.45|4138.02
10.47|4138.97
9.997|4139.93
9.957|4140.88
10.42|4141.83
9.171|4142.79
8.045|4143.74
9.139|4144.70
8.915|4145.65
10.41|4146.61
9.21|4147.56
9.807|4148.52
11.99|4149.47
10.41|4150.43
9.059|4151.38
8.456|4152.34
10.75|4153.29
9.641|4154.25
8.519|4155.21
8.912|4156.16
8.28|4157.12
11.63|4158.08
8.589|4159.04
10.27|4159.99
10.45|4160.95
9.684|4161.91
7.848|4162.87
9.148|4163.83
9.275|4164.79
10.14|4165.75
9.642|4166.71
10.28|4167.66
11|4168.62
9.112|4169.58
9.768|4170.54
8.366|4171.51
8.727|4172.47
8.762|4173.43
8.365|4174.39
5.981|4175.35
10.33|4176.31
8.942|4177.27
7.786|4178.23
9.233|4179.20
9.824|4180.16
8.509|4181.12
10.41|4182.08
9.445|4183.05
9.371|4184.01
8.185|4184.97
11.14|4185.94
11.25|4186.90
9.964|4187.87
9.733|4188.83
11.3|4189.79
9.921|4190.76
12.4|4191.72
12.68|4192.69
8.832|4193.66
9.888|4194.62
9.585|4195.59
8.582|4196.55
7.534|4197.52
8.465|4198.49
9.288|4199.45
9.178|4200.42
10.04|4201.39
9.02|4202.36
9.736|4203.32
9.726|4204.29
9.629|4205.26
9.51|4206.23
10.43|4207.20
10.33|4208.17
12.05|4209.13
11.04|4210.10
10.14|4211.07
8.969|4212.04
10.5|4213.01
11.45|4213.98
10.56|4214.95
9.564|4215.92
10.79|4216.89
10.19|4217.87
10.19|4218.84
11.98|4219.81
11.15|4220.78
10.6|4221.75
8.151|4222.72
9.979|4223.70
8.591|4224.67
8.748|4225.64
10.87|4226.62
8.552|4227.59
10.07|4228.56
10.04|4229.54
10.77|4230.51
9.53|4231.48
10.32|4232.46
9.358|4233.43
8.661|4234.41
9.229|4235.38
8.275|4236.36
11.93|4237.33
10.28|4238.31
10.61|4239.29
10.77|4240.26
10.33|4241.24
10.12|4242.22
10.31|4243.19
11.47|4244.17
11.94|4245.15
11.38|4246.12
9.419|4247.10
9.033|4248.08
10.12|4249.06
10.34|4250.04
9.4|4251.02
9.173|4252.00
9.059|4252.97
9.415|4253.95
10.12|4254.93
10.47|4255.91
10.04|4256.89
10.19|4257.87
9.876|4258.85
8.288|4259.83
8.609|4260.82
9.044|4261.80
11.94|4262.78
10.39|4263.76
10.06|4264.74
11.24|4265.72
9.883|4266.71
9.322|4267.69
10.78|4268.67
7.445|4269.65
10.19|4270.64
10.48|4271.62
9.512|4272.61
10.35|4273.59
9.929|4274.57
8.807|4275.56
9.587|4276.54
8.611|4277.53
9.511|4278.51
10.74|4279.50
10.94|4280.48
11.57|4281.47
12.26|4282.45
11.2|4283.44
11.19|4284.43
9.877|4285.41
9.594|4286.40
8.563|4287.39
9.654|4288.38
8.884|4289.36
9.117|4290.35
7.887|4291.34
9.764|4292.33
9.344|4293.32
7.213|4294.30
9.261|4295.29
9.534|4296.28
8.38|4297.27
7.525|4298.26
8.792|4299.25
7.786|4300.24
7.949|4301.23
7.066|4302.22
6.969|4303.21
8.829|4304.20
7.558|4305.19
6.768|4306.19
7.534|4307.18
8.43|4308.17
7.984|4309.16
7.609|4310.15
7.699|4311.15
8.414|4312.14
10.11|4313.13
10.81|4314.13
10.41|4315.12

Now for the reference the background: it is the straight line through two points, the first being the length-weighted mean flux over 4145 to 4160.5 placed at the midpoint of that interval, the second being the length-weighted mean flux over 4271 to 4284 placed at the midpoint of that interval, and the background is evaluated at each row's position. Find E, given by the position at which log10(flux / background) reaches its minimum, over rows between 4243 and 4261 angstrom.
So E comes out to 4259.83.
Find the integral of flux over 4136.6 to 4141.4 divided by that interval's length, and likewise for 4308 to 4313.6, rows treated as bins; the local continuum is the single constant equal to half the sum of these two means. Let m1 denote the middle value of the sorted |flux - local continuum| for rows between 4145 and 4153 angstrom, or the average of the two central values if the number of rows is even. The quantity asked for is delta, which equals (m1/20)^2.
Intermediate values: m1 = 0.68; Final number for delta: 0.0011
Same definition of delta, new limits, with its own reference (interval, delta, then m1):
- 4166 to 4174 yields 0.0007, 0.52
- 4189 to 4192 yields 0.0104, 2.04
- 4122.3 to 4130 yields 0.0006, 0.50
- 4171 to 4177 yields 0.0020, 0.90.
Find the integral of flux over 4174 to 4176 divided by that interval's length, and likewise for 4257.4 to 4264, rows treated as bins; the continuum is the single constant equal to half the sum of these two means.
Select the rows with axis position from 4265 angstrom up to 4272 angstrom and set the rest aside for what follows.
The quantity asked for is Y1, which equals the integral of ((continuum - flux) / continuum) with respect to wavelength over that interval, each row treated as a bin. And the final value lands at -1.09 angstrom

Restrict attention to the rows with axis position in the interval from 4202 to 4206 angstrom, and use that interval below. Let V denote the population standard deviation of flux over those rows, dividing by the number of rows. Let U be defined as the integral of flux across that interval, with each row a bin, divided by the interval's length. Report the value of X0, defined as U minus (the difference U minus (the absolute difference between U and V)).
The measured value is 9.3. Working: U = 9.5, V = 0.30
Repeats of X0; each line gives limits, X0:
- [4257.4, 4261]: 8.5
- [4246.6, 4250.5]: 9.2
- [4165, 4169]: 9.7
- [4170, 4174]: 8.4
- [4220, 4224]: 9.0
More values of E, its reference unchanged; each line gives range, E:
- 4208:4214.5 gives 4212.04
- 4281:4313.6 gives 4306.19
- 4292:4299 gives 4294.30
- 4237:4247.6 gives 4247.10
